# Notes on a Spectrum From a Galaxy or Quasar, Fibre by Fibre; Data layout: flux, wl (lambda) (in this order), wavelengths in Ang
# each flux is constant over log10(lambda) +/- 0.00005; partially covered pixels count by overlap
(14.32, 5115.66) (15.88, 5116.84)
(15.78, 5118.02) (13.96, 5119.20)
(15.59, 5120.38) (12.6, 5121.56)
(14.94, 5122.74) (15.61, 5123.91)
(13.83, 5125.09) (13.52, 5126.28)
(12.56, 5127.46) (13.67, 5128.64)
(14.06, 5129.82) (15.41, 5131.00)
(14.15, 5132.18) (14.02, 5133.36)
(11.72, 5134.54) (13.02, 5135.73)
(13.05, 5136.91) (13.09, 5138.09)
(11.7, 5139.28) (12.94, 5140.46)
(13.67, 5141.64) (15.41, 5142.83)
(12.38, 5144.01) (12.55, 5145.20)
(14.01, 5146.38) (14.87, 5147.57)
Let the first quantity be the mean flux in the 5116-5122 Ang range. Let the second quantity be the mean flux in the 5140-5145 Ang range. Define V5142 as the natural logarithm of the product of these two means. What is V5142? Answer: 5.30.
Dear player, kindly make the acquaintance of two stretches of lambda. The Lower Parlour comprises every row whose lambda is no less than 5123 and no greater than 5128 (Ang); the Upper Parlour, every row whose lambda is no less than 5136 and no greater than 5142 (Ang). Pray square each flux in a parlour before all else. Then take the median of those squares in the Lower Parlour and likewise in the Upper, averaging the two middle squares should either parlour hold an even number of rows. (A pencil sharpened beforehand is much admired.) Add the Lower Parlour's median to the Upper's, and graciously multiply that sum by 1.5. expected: 536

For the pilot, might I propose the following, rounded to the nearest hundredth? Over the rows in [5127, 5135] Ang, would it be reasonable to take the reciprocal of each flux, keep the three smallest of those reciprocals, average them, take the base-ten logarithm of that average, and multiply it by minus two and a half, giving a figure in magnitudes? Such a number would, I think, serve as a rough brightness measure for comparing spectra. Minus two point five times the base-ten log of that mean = 2.90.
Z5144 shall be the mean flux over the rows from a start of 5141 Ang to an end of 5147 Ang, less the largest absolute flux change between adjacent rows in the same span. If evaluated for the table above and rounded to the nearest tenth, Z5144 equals 10.6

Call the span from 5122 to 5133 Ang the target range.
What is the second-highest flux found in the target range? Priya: 15.41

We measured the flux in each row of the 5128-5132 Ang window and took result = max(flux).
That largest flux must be 15.41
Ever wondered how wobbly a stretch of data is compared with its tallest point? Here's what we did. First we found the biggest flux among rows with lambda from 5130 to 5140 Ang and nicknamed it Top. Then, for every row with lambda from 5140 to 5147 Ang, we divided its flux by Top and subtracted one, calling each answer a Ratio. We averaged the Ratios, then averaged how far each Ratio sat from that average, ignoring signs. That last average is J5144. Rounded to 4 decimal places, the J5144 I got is 0.0565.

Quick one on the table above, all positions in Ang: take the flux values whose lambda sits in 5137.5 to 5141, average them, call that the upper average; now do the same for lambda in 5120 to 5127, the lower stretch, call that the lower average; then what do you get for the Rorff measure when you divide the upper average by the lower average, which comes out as 0.88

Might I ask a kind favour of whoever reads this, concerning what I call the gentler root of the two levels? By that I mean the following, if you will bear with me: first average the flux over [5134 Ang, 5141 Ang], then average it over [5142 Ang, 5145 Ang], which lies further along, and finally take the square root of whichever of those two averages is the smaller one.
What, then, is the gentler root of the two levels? 3.55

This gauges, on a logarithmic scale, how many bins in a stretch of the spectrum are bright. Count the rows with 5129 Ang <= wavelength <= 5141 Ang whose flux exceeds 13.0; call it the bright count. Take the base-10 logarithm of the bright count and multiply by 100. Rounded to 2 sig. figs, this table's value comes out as 85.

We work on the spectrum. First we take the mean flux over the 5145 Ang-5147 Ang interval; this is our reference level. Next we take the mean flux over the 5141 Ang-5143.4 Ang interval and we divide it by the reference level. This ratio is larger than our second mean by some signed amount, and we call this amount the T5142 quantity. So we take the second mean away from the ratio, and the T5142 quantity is -13.4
